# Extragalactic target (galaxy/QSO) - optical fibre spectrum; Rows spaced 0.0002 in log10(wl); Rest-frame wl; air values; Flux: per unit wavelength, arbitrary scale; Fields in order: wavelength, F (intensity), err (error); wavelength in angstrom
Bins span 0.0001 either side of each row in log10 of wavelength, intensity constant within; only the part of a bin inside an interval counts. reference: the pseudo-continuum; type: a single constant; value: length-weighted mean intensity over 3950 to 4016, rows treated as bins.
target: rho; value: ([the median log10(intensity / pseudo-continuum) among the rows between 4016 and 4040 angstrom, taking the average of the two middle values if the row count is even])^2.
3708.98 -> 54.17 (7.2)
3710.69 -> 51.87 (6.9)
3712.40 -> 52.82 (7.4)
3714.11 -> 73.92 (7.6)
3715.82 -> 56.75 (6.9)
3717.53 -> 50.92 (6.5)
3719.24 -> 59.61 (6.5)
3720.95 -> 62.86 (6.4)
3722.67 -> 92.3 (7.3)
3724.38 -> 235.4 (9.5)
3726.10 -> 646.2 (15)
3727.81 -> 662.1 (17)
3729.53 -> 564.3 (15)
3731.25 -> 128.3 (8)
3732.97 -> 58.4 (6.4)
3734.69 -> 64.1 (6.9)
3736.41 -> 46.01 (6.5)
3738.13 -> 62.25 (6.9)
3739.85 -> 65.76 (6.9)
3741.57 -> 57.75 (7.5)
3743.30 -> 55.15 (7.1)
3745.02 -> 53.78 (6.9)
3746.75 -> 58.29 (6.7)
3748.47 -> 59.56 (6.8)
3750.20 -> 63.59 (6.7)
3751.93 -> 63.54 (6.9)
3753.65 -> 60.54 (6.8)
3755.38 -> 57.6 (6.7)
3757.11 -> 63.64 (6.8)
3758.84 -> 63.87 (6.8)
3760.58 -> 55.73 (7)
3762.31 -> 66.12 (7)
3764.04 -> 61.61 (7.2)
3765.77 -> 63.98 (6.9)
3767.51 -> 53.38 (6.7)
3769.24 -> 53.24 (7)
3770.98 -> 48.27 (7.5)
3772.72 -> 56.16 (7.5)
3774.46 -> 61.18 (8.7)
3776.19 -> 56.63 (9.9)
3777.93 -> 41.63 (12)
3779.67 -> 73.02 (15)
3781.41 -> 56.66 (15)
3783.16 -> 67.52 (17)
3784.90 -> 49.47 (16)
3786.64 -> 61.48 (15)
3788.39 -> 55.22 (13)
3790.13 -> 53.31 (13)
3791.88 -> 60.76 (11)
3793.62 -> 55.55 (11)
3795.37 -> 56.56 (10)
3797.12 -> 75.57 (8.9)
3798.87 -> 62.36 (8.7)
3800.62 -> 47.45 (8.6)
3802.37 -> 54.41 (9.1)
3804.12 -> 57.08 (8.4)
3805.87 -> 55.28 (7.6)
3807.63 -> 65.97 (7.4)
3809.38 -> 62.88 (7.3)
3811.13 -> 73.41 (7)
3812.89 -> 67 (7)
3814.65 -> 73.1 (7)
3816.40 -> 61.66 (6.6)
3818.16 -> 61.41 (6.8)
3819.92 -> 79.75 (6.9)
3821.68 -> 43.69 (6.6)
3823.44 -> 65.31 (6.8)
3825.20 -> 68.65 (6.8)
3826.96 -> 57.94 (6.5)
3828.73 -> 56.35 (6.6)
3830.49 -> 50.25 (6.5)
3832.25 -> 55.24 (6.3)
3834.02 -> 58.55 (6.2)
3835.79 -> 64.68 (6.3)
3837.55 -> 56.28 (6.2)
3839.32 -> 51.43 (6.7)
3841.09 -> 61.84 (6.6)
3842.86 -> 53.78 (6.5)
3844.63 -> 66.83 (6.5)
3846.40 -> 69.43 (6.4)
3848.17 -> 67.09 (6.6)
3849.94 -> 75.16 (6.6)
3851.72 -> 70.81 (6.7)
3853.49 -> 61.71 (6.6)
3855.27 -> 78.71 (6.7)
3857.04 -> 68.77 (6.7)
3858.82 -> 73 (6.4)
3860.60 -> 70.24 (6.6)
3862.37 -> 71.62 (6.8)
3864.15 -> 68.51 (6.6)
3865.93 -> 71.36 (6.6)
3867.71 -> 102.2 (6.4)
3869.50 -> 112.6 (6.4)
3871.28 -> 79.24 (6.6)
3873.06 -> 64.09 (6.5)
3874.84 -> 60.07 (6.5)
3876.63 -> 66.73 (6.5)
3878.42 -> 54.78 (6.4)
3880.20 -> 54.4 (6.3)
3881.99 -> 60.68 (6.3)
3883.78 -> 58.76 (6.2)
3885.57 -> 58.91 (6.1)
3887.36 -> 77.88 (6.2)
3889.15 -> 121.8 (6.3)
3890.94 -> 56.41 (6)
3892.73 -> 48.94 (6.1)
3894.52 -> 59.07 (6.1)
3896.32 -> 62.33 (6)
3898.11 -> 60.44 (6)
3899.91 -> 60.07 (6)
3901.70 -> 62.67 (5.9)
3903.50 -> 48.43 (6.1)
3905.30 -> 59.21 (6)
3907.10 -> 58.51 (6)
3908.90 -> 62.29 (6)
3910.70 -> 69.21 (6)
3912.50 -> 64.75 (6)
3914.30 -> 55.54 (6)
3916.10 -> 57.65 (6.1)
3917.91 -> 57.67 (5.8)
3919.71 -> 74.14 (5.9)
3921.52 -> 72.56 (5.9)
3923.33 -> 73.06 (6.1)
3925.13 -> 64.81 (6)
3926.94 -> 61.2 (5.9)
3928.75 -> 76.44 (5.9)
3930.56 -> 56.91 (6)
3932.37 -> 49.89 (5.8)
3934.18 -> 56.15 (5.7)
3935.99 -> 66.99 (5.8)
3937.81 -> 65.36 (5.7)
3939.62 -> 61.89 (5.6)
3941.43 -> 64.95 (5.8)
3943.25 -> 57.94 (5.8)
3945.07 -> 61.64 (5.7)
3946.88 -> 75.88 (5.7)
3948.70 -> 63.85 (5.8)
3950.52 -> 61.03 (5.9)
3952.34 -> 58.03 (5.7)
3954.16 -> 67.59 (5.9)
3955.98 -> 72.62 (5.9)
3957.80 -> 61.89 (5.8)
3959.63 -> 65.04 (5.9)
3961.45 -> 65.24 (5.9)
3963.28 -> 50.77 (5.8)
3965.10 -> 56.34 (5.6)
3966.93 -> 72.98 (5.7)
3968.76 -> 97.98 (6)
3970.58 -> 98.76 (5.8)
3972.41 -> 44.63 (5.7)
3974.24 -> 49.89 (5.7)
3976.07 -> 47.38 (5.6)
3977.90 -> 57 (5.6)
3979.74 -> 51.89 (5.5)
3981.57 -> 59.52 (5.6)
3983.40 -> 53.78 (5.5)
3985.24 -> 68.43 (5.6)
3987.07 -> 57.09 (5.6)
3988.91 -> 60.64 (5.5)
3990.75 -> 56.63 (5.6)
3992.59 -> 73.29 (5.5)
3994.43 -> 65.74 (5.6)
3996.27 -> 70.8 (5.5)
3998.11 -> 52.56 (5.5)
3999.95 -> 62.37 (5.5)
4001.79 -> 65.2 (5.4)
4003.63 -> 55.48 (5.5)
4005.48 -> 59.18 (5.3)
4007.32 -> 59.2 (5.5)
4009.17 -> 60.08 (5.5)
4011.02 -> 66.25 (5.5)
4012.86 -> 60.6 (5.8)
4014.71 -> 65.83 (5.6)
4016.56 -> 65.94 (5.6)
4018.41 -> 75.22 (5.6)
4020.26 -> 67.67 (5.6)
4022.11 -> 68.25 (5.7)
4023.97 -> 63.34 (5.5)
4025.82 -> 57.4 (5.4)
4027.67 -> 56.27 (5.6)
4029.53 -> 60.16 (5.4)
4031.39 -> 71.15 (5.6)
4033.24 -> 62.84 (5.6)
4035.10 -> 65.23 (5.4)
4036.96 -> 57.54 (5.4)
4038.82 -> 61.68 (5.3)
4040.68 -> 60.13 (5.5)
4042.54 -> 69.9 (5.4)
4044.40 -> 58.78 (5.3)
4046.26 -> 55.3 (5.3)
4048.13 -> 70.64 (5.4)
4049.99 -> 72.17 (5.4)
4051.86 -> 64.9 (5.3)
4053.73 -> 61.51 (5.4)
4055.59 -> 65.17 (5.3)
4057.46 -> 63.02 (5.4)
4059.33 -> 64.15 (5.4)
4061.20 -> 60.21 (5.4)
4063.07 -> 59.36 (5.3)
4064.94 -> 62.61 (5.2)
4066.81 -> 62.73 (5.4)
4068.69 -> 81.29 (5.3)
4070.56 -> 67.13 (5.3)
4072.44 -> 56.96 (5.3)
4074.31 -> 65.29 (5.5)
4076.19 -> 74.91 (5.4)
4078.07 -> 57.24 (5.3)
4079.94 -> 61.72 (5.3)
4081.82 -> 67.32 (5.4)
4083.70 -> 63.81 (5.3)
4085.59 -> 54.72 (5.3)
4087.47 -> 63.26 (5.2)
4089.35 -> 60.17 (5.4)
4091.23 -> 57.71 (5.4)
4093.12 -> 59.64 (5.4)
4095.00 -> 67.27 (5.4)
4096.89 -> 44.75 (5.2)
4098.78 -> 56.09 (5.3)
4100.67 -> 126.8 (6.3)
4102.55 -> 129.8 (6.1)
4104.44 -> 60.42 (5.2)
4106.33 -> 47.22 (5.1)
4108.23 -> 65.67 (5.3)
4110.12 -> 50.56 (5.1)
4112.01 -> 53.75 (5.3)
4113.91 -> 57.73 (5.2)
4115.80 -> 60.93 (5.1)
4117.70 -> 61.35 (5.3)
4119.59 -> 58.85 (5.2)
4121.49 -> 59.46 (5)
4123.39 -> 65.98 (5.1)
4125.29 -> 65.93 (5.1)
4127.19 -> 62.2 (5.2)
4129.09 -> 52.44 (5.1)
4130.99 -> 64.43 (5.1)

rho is 0.0000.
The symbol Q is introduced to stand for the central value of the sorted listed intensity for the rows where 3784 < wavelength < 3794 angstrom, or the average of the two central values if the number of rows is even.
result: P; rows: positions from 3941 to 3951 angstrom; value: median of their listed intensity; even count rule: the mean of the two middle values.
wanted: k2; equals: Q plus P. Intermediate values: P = 62.7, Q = 55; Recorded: 118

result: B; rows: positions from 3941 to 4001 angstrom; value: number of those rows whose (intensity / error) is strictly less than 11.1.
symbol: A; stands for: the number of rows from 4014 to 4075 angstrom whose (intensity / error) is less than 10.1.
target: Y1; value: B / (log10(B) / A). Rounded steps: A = 1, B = 21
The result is 16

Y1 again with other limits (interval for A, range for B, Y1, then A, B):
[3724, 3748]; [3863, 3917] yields 156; 9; 24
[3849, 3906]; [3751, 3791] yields 253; 15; 23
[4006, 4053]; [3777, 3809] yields 14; 1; 18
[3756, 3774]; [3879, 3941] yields 179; 10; 25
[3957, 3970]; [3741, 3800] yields 44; 2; 34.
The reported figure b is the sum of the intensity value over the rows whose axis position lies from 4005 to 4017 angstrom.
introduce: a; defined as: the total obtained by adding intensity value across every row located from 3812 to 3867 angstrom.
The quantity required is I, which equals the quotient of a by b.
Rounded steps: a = 2000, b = 437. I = 4.6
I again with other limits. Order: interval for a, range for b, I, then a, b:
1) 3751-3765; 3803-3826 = 0.6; 493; 835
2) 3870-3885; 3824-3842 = 0.9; 499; 581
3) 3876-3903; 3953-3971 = 1.4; 964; 709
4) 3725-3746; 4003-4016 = 5.8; 2464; 427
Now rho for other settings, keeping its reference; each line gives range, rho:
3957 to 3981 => 0.0016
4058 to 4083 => 0.0000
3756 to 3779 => 0.0019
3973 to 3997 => 0.0016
